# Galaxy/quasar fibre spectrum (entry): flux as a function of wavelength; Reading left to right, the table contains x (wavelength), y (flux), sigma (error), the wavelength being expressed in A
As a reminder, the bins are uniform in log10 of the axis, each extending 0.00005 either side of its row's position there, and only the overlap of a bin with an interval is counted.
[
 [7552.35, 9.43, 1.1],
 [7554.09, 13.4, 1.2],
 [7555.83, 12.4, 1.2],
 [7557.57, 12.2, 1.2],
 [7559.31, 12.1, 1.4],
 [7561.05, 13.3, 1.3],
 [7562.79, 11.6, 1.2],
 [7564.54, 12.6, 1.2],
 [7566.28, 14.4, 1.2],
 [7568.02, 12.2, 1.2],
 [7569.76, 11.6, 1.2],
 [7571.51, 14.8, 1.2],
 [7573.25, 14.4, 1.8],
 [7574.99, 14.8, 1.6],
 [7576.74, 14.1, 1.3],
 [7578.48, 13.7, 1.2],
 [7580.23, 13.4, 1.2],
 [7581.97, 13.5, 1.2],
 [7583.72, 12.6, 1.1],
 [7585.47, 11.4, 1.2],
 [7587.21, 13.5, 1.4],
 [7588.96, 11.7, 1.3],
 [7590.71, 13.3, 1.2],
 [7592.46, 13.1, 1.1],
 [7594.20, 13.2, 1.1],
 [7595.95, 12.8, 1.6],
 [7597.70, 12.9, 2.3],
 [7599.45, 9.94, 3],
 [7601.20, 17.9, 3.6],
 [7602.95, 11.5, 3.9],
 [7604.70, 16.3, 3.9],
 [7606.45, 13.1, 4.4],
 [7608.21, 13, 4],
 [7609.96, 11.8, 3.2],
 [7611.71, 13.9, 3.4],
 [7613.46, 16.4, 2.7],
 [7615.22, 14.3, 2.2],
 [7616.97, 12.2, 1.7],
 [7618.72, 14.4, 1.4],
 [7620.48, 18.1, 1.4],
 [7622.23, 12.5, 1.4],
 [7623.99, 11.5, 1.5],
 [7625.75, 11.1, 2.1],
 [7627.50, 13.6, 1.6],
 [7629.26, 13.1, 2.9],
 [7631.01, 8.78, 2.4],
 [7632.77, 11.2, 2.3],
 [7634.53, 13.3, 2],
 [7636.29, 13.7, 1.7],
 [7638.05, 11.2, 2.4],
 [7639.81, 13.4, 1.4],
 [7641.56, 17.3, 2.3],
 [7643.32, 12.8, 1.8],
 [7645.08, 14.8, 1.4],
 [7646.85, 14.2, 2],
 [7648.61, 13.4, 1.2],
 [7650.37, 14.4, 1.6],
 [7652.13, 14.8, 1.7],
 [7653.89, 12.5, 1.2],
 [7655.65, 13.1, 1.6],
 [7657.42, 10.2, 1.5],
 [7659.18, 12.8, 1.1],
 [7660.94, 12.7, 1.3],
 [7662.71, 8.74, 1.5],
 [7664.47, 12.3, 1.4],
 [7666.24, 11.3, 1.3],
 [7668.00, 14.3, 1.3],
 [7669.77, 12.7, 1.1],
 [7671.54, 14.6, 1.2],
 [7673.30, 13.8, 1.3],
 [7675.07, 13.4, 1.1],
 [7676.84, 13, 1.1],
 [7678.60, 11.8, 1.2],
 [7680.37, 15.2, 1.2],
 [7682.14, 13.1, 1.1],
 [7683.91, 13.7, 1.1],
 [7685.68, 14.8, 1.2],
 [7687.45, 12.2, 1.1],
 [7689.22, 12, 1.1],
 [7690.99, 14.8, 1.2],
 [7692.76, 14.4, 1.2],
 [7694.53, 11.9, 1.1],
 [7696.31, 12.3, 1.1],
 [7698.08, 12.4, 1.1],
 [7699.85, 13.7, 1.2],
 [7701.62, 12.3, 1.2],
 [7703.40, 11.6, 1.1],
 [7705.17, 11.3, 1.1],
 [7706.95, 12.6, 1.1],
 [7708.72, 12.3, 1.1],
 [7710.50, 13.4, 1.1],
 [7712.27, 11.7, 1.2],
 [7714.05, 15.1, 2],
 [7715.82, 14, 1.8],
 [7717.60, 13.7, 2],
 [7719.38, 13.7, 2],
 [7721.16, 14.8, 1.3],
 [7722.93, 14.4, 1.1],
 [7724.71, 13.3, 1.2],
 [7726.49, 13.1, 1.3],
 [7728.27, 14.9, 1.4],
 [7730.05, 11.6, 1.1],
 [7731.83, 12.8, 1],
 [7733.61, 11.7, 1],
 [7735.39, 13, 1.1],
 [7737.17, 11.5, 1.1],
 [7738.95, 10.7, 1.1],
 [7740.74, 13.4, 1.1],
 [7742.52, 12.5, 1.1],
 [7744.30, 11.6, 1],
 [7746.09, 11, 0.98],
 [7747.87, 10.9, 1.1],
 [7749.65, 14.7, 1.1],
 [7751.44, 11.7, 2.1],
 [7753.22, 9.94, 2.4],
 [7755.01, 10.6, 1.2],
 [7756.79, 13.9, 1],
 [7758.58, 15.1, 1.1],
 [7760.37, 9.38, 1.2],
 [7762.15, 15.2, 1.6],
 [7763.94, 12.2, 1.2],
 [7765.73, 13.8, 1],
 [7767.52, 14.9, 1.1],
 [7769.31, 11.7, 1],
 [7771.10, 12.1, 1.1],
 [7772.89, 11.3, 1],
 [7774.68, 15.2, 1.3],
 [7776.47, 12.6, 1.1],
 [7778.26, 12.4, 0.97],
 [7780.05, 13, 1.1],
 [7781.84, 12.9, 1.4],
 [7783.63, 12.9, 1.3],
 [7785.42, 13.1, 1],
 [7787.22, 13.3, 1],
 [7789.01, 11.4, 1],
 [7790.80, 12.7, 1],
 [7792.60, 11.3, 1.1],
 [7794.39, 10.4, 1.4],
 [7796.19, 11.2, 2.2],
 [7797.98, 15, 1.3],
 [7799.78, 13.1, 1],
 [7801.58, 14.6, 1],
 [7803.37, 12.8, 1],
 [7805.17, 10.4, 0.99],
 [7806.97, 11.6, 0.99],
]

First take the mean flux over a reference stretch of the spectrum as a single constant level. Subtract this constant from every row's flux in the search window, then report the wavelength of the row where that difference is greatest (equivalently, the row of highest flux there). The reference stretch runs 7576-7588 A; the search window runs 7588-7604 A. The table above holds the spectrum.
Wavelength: 7601.20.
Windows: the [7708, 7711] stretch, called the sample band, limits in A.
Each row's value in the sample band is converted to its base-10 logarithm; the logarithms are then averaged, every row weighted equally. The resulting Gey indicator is 1.11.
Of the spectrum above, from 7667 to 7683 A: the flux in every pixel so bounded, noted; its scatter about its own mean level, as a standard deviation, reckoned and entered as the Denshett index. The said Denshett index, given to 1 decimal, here 1.0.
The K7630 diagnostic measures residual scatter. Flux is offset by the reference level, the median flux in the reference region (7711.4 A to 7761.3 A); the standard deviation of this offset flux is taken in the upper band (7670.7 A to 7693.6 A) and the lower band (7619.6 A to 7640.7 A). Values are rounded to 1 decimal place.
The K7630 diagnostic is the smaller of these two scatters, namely 1.1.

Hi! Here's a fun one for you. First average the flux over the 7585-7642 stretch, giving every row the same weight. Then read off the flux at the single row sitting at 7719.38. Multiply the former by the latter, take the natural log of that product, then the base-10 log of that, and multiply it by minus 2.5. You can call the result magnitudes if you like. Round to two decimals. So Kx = -1.79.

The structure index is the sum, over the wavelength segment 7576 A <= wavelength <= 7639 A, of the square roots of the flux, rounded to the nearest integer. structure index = 130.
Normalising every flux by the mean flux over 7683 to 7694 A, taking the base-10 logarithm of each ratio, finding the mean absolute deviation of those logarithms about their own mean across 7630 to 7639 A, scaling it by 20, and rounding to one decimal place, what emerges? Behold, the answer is 1.1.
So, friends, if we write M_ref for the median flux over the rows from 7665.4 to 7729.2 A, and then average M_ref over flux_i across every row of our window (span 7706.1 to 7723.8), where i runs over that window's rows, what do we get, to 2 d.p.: 0.99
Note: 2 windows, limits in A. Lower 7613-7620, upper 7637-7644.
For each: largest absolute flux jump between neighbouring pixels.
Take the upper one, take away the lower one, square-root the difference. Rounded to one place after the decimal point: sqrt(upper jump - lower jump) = 1.5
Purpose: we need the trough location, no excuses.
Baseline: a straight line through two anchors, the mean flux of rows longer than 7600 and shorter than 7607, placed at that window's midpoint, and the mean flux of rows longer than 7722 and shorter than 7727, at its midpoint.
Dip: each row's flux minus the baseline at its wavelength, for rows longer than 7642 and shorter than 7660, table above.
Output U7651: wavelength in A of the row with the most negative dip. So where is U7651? 7657.42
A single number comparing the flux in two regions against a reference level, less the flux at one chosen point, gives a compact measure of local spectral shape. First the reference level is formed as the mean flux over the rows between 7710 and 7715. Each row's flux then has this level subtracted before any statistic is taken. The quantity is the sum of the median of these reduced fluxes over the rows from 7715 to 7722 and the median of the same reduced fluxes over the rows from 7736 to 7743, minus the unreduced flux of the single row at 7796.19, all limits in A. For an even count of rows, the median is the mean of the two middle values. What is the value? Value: -12.2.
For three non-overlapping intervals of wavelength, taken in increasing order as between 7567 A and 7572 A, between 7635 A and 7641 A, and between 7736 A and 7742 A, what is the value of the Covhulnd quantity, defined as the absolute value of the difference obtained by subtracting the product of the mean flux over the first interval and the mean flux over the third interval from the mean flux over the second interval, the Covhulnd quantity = 140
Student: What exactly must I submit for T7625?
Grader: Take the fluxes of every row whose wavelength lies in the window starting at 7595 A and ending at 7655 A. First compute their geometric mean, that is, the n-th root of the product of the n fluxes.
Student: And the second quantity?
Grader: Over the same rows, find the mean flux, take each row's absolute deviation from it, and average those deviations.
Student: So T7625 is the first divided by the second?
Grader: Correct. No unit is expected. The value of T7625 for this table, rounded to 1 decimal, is 8.6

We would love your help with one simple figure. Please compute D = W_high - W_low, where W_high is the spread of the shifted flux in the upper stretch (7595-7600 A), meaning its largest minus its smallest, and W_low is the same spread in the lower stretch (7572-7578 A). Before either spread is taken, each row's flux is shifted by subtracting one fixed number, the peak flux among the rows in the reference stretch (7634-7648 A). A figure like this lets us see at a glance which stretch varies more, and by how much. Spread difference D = 2.3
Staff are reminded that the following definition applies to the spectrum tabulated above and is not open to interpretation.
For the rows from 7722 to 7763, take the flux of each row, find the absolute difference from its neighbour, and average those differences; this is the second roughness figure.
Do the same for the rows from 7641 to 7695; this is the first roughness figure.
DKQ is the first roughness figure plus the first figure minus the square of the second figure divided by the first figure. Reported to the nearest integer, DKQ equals 1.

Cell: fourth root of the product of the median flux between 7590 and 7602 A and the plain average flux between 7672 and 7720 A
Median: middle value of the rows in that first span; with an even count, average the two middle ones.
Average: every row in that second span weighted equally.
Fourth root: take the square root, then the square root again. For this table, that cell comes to 3.621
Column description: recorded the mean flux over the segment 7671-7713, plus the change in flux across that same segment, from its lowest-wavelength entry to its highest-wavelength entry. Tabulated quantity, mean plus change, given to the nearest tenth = 10.1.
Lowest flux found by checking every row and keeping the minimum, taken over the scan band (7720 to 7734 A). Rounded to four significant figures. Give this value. 11.60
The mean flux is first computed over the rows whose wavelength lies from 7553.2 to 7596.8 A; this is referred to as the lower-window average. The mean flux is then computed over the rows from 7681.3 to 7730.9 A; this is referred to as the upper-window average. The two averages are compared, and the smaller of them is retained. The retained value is 13.0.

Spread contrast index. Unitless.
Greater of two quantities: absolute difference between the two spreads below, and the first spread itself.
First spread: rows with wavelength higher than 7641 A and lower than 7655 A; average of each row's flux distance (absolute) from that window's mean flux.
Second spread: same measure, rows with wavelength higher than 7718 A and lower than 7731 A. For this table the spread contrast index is 1.05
